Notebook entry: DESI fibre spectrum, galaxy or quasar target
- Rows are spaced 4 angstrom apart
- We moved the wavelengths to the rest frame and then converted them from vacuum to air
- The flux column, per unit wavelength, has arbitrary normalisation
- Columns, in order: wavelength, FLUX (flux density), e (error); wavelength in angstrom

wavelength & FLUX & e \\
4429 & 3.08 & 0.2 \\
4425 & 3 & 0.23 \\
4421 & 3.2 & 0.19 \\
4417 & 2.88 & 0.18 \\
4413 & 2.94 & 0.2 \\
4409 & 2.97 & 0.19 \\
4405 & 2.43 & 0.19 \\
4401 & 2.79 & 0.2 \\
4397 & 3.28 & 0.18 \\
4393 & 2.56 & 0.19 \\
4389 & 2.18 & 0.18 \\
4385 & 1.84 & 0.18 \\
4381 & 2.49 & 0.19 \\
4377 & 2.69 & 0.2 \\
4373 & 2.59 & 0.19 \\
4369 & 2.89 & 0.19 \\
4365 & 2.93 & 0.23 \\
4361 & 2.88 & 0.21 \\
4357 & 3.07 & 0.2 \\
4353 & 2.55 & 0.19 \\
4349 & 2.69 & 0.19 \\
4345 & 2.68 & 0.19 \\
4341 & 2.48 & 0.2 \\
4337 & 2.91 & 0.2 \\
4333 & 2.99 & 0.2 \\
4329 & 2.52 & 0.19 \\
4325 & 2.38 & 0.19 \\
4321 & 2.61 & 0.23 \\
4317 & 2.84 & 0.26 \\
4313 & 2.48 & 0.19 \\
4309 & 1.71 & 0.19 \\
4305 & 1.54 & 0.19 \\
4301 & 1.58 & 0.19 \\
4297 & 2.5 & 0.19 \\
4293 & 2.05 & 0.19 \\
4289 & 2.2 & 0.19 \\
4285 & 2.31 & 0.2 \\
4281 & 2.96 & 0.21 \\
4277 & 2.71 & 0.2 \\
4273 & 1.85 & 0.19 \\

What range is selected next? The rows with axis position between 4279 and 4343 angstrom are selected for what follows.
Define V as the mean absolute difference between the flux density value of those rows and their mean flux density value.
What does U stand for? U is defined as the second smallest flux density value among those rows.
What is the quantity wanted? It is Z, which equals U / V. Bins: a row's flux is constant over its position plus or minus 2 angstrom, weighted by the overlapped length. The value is 4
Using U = 1.58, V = 0.36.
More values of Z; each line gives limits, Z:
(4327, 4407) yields 9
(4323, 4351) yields 14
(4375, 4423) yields 7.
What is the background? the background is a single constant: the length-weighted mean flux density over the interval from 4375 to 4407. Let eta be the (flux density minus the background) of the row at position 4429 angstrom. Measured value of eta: 0.5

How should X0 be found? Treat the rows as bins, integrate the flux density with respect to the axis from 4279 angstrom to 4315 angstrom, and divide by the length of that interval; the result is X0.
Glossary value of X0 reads 2.15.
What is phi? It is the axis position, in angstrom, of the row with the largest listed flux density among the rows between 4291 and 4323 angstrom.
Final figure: 4317 angstrom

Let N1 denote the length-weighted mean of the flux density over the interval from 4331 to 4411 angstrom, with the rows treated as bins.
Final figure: 2.69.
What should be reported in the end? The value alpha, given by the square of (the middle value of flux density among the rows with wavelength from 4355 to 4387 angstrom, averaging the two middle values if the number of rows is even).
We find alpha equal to 7.8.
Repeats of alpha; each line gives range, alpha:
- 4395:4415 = 8.6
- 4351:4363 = 8.3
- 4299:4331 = 5.9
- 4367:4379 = 7.2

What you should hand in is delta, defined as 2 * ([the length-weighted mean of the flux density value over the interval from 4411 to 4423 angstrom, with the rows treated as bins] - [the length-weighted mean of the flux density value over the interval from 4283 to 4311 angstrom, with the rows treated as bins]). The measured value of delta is 2.0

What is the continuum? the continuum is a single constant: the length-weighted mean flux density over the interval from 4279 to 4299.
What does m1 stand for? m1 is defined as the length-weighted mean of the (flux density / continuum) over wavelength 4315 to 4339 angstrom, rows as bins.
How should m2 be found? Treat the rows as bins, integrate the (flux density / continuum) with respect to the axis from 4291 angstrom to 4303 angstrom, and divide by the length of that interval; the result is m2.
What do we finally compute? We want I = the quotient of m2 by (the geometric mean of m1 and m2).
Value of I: 0.87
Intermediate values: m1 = 1.13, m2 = 0.85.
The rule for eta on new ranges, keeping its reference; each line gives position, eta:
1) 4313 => -0.1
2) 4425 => 0.5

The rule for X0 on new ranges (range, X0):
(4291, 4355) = 2.41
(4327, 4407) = 2.67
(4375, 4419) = 2.64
